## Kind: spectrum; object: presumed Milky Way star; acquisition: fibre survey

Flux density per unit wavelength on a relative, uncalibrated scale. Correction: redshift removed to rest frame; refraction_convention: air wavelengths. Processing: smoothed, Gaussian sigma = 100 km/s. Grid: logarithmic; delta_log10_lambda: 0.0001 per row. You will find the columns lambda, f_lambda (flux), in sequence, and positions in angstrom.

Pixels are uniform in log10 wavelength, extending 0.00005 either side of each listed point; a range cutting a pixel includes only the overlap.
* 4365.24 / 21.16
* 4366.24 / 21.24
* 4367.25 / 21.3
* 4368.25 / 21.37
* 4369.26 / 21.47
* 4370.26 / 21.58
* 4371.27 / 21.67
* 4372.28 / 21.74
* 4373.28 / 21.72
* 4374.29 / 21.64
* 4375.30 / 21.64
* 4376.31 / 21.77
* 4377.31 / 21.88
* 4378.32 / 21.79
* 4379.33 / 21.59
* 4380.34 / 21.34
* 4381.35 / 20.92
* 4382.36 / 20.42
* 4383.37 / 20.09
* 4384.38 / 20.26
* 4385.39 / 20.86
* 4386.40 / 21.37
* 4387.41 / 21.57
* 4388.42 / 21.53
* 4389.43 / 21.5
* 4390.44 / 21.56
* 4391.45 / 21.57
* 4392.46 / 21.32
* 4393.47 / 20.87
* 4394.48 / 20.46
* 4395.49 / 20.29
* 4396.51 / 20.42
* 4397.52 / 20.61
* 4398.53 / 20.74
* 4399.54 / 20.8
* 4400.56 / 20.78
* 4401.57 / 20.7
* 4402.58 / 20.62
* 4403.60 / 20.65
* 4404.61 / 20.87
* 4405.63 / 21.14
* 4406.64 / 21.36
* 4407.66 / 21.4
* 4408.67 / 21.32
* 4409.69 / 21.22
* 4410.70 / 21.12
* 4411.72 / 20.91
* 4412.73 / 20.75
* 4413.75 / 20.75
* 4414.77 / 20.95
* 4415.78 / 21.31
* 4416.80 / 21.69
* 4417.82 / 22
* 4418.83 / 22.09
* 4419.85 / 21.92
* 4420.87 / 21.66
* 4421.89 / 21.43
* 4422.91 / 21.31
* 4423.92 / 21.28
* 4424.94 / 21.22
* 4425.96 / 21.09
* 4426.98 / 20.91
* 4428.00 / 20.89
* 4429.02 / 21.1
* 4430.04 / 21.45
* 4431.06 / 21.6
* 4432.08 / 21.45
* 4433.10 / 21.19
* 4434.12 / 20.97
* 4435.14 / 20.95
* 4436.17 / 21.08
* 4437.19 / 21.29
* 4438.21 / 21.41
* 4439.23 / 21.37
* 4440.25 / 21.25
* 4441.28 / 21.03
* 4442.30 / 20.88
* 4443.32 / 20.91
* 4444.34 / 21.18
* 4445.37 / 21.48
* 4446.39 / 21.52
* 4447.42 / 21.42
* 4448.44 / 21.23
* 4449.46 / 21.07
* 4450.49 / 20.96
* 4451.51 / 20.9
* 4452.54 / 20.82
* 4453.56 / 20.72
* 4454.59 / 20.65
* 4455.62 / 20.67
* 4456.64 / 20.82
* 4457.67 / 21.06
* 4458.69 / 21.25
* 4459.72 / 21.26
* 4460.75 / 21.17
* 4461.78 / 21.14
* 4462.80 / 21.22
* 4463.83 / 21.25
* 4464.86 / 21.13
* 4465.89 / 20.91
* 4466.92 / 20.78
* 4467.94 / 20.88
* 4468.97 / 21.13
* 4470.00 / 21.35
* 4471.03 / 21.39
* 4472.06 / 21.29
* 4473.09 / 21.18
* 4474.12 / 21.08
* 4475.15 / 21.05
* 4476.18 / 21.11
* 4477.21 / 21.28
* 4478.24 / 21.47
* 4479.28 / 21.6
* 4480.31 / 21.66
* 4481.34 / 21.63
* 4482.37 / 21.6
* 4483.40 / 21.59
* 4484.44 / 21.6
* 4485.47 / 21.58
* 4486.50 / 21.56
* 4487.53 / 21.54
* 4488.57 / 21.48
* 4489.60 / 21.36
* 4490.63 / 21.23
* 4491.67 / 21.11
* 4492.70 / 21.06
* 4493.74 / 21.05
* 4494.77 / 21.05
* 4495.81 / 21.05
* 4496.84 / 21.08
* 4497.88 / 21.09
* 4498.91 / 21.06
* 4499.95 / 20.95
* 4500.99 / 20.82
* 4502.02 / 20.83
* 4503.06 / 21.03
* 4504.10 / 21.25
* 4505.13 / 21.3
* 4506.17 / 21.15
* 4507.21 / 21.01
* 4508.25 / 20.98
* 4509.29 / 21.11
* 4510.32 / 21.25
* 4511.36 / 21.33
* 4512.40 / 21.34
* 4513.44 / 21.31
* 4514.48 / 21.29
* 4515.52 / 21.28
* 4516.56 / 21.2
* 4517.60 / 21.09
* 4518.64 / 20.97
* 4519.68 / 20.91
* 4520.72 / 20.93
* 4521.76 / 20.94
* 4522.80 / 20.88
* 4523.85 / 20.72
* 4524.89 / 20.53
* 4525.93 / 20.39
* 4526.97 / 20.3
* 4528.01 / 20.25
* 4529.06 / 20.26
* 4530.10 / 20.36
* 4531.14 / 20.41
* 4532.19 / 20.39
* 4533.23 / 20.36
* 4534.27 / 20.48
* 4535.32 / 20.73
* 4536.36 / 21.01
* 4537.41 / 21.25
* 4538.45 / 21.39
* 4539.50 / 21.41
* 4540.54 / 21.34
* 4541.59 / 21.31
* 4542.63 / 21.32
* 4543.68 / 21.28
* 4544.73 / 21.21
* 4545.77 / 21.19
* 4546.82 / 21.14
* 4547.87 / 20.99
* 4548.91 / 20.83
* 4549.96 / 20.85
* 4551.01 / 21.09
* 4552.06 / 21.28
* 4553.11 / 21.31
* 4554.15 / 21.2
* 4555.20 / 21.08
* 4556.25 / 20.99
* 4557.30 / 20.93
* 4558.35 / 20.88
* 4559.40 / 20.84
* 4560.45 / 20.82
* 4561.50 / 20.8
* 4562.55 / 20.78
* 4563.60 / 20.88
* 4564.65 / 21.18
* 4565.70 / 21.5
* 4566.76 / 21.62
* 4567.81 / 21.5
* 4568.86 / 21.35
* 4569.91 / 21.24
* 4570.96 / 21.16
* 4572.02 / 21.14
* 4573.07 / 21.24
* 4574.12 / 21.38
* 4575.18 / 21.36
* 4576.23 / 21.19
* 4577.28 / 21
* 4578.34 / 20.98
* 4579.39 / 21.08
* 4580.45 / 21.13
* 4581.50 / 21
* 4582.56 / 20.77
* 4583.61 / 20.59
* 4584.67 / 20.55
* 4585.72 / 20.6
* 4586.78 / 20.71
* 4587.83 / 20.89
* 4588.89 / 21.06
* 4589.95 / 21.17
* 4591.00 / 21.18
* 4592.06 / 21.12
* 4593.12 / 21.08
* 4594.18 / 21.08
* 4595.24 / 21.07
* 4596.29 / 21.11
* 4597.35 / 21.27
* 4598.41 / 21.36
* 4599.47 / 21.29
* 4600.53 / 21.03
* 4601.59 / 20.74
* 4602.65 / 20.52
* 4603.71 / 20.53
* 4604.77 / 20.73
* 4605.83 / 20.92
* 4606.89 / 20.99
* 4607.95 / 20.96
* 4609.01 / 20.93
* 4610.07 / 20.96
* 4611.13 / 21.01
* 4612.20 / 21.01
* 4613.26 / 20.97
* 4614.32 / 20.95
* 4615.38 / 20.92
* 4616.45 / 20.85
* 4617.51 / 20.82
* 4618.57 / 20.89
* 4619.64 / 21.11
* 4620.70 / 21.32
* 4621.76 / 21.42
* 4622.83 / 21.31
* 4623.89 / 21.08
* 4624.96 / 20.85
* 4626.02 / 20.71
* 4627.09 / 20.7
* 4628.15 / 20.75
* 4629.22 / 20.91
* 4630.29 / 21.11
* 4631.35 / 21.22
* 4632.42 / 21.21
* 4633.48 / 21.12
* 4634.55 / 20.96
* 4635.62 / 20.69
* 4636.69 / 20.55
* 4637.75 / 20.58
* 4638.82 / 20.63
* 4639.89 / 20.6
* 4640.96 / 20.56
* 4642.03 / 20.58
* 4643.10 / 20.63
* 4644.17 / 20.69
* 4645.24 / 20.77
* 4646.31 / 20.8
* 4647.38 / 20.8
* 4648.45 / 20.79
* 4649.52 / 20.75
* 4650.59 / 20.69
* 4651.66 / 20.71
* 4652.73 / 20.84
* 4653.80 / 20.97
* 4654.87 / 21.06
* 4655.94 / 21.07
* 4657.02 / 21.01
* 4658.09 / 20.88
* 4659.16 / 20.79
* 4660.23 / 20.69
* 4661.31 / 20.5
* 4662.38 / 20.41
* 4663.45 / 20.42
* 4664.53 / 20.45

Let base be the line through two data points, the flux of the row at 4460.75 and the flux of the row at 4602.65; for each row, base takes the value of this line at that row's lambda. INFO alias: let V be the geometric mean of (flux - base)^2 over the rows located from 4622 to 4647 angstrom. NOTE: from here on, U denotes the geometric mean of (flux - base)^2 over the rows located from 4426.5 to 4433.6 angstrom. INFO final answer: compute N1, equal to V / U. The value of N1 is 3.4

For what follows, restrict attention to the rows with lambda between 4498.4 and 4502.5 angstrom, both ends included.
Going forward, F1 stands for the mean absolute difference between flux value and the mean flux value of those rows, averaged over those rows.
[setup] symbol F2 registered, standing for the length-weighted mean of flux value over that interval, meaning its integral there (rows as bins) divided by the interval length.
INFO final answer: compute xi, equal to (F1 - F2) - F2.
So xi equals -41.7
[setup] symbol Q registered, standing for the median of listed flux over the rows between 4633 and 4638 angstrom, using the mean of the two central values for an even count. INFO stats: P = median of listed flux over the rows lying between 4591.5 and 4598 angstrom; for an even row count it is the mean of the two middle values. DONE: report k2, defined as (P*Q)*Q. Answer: 9030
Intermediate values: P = 21.1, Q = 20.7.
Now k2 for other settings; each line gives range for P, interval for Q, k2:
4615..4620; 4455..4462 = 9336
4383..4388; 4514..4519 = 9375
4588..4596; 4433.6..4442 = 9443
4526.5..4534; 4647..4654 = 8800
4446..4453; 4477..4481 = 9771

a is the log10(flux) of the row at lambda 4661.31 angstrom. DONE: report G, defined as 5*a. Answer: 6.56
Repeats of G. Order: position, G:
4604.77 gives 6.58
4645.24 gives 6.59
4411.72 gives 6.60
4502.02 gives 6.59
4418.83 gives 6.72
